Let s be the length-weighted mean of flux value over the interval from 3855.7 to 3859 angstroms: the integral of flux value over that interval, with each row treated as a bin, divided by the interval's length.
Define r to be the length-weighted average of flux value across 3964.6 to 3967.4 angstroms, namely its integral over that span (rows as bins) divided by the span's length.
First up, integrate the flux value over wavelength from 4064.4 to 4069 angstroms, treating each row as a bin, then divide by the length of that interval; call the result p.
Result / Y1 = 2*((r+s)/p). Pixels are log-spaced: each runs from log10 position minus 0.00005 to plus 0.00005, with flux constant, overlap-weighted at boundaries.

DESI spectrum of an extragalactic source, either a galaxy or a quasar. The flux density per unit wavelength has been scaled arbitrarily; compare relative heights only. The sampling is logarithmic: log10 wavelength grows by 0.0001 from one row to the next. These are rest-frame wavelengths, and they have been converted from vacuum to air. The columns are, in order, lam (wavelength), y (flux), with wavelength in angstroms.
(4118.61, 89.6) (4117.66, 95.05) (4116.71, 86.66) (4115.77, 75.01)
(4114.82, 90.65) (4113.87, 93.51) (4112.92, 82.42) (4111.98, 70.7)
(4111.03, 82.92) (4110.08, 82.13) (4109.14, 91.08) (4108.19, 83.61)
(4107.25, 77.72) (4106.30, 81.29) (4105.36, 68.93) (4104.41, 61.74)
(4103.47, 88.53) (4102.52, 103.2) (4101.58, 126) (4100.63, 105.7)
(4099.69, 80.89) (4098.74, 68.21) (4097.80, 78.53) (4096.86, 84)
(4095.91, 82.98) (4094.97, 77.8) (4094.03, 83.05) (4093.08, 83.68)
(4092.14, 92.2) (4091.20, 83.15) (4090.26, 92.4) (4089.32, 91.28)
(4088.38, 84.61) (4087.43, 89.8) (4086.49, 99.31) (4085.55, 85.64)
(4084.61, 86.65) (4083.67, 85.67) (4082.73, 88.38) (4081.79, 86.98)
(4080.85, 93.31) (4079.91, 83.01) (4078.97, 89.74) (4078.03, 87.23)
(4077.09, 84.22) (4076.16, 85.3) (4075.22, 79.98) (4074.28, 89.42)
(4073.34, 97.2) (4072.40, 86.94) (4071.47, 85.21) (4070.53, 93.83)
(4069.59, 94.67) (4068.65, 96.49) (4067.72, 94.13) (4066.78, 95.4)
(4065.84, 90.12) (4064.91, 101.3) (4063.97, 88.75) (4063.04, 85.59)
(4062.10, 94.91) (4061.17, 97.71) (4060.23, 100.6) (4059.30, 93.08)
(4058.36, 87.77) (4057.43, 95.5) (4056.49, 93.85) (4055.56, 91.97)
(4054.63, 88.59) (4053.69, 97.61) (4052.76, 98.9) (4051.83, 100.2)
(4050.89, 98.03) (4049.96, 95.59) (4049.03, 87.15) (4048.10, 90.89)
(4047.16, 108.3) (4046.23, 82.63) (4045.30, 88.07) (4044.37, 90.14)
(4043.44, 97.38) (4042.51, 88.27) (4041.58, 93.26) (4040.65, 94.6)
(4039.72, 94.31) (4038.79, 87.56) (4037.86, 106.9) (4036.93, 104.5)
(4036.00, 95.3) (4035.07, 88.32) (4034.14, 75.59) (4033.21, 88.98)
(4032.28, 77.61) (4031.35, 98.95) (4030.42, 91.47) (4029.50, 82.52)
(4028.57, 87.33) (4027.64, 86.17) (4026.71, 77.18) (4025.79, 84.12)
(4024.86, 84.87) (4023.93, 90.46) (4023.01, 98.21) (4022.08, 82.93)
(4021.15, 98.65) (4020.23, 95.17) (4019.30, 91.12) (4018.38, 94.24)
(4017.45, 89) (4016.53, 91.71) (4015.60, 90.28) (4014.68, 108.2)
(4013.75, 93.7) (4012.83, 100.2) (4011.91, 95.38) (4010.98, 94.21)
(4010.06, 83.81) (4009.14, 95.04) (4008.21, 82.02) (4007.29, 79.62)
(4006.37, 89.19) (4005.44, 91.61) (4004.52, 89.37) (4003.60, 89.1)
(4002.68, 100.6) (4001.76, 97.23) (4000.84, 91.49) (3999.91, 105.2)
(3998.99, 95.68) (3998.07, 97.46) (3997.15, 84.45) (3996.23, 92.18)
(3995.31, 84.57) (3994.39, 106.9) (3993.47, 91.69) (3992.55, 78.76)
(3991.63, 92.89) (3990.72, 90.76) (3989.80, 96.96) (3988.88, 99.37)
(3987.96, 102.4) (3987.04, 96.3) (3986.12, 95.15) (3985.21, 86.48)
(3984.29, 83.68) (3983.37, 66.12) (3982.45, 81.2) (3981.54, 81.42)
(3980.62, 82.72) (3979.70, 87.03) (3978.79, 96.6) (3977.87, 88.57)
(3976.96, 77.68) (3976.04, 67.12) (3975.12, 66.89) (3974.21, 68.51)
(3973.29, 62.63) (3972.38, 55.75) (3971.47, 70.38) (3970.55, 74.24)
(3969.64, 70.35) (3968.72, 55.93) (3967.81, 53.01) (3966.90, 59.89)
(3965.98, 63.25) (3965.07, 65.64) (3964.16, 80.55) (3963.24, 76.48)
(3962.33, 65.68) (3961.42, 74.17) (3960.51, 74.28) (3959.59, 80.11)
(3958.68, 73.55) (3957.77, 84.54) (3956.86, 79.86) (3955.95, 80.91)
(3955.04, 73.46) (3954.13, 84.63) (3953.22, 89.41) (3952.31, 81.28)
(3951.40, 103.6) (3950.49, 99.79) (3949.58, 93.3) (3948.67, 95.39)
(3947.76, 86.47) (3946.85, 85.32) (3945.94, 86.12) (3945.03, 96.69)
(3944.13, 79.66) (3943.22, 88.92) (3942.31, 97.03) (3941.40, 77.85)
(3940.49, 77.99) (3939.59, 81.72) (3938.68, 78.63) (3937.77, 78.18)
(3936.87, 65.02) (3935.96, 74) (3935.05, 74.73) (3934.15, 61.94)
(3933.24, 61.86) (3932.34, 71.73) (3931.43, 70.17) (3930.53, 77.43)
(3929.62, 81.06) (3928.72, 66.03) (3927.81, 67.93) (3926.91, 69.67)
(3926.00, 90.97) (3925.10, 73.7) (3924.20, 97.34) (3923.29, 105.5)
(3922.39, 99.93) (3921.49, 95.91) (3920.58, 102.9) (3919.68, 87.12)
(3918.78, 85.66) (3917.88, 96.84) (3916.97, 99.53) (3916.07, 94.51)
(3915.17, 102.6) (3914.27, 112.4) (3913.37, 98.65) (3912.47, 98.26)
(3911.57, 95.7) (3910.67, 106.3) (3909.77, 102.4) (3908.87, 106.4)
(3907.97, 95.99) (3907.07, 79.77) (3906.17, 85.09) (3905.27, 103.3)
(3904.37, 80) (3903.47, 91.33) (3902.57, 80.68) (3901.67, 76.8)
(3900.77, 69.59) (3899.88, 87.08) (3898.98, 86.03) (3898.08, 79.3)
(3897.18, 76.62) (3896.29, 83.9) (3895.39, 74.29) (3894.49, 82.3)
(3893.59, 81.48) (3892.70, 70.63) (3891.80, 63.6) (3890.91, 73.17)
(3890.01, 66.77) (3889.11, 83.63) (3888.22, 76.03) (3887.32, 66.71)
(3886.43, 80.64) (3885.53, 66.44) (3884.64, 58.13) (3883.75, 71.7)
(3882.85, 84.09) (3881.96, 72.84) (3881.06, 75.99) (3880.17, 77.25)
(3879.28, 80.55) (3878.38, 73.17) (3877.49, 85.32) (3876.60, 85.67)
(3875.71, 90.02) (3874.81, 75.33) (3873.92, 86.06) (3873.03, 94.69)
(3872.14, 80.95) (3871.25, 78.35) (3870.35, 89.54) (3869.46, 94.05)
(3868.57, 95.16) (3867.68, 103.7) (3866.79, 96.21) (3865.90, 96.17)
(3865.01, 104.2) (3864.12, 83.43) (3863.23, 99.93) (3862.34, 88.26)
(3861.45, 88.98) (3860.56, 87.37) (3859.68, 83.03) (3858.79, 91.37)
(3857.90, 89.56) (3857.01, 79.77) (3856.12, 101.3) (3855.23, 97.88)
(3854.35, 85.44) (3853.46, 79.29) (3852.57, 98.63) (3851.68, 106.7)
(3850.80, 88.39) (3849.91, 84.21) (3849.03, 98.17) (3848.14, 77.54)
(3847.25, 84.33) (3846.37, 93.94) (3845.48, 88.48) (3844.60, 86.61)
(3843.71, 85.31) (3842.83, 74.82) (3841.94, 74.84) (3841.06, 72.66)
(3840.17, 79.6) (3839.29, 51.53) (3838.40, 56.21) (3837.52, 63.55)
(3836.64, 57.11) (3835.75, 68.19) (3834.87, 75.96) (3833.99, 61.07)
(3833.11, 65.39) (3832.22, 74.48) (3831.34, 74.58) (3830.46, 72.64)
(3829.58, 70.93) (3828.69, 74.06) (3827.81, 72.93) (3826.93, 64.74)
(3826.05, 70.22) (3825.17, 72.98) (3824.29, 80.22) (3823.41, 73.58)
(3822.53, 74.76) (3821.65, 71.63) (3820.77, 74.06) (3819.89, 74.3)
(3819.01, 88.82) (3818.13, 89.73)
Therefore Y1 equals 3.2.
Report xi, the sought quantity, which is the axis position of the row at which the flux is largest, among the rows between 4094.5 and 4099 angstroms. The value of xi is 4096.86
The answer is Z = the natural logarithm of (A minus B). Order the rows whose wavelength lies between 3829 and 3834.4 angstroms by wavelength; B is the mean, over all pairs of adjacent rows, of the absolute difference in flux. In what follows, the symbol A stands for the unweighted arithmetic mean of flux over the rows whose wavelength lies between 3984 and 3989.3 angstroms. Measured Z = 4.50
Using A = 94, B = 3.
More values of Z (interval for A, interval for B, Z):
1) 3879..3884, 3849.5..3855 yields 4.19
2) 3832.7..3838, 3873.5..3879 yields 4.04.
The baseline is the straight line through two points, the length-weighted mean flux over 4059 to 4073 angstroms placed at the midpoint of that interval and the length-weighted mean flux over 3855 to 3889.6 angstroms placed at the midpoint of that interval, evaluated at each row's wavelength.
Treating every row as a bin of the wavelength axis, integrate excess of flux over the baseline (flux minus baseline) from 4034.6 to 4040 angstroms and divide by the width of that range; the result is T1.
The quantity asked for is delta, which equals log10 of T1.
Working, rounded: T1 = 4.1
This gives 0.62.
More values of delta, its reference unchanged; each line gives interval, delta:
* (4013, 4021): 0.53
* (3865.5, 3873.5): 0.87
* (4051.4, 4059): 0.15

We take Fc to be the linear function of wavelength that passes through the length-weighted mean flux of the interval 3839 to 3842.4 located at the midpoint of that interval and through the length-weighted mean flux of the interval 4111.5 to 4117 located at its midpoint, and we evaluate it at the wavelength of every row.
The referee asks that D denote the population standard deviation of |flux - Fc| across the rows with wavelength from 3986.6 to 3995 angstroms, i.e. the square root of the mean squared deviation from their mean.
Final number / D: 7.61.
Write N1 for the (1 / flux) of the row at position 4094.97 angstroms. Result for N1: 0.0129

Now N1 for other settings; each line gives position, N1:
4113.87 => 0.0107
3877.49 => 0.0117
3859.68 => 0.0120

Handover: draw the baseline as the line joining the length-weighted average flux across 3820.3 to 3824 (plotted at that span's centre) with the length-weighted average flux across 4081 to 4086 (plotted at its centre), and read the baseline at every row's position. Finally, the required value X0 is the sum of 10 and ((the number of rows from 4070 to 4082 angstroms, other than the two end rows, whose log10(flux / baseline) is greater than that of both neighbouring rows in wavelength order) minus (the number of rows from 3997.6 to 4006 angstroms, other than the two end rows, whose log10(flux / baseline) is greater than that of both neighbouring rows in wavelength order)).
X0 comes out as 12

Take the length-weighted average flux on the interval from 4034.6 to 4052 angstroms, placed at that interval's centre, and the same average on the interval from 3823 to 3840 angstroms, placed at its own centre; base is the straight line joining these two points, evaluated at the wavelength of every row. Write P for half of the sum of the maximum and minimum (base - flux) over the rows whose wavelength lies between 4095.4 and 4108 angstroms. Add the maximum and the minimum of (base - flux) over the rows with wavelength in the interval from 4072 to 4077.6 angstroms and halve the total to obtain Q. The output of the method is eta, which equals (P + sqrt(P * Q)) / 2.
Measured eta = 7.9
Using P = 7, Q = 9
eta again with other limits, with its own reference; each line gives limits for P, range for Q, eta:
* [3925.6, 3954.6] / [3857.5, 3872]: 1.5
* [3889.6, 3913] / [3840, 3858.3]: 2.2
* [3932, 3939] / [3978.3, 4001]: 7.2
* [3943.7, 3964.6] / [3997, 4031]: 0.1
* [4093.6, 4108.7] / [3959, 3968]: 9.6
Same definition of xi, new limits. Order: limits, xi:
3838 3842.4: 3840.17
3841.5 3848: 3846.37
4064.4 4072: 4064.91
